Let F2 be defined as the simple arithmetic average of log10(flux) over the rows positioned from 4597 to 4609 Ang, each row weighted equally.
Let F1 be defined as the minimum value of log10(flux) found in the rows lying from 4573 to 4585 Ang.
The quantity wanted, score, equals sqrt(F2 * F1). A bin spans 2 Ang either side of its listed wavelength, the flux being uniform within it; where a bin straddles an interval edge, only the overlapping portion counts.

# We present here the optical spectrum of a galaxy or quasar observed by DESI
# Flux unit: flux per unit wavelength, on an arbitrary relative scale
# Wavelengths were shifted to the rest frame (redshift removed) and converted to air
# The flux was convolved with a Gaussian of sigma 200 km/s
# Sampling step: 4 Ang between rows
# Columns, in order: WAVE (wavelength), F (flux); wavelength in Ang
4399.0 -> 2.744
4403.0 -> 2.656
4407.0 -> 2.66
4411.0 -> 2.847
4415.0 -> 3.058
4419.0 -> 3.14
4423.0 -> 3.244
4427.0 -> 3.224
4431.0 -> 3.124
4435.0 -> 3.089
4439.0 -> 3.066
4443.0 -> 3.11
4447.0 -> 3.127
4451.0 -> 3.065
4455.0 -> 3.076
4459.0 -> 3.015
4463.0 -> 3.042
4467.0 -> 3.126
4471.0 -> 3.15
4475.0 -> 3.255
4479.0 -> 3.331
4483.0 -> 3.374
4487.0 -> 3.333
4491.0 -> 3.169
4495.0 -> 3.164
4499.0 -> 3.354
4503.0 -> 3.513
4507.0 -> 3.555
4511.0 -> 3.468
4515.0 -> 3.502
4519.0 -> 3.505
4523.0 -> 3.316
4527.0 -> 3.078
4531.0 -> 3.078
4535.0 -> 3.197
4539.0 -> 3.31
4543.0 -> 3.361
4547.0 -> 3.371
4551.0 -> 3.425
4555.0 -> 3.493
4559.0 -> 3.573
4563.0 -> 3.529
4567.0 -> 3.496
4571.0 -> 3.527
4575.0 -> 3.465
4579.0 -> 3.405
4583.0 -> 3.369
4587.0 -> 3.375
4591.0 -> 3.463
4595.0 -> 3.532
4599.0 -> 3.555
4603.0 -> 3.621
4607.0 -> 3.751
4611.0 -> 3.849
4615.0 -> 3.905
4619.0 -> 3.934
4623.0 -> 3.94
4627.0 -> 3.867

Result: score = 0.544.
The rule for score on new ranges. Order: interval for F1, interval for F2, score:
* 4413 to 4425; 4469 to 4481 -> 0.498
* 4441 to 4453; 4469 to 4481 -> 0.499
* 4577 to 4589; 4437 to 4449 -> 0.509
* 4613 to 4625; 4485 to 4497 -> 0.548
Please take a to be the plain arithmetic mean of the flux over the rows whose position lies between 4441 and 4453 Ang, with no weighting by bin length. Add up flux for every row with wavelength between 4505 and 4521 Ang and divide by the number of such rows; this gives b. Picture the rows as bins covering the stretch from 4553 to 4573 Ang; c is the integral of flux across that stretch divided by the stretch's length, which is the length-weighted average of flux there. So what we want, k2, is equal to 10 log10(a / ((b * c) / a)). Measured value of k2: -1.1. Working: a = 3.10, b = 3.51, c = 3.52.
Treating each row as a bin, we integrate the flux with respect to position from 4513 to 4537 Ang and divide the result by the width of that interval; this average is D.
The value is 3.28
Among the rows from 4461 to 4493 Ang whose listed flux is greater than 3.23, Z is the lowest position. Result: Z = 4475.0 Ang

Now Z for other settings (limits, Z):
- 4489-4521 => 4499.0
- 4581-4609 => 4583.0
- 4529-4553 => 4539.0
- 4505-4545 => 4507.0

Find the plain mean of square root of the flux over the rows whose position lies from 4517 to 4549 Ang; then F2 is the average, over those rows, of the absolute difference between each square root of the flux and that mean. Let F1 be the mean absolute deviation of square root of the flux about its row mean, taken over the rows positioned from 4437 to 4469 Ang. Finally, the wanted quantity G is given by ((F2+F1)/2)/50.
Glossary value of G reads 0.0004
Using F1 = 0.009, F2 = 0.033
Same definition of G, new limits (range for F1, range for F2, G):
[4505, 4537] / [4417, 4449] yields 0.0006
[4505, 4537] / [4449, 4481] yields 0.0007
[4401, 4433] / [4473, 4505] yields 0.0008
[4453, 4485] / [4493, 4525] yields 0.0006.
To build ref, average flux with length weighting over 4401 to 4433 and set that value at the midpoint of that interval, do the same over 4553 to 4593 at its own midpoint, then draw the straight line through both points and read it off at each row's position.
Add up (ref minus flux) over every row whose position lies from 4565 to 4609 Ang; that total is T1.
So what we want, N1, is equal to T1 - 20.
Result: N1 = -19.93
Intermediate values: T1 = 0.1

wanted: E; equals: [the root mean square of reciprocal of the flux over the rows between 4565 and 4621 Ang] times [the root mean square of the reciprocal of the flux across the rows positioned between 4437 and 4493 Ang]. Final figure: 0.0887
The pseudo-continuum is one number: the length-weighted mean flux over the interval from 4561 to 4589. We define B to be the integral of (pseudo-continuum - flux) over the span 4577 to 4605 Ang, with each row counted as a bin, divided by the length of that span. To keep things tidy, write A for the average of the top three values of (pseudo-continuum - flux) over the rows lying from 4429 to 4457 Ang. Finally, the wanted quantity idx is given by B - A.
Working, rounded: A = 0.38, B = -0.02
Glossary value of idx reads -0.4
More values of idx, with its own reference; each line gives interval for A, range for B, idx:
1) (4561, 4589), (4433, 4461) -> 0.3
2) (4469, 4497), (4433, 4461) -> 0.1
